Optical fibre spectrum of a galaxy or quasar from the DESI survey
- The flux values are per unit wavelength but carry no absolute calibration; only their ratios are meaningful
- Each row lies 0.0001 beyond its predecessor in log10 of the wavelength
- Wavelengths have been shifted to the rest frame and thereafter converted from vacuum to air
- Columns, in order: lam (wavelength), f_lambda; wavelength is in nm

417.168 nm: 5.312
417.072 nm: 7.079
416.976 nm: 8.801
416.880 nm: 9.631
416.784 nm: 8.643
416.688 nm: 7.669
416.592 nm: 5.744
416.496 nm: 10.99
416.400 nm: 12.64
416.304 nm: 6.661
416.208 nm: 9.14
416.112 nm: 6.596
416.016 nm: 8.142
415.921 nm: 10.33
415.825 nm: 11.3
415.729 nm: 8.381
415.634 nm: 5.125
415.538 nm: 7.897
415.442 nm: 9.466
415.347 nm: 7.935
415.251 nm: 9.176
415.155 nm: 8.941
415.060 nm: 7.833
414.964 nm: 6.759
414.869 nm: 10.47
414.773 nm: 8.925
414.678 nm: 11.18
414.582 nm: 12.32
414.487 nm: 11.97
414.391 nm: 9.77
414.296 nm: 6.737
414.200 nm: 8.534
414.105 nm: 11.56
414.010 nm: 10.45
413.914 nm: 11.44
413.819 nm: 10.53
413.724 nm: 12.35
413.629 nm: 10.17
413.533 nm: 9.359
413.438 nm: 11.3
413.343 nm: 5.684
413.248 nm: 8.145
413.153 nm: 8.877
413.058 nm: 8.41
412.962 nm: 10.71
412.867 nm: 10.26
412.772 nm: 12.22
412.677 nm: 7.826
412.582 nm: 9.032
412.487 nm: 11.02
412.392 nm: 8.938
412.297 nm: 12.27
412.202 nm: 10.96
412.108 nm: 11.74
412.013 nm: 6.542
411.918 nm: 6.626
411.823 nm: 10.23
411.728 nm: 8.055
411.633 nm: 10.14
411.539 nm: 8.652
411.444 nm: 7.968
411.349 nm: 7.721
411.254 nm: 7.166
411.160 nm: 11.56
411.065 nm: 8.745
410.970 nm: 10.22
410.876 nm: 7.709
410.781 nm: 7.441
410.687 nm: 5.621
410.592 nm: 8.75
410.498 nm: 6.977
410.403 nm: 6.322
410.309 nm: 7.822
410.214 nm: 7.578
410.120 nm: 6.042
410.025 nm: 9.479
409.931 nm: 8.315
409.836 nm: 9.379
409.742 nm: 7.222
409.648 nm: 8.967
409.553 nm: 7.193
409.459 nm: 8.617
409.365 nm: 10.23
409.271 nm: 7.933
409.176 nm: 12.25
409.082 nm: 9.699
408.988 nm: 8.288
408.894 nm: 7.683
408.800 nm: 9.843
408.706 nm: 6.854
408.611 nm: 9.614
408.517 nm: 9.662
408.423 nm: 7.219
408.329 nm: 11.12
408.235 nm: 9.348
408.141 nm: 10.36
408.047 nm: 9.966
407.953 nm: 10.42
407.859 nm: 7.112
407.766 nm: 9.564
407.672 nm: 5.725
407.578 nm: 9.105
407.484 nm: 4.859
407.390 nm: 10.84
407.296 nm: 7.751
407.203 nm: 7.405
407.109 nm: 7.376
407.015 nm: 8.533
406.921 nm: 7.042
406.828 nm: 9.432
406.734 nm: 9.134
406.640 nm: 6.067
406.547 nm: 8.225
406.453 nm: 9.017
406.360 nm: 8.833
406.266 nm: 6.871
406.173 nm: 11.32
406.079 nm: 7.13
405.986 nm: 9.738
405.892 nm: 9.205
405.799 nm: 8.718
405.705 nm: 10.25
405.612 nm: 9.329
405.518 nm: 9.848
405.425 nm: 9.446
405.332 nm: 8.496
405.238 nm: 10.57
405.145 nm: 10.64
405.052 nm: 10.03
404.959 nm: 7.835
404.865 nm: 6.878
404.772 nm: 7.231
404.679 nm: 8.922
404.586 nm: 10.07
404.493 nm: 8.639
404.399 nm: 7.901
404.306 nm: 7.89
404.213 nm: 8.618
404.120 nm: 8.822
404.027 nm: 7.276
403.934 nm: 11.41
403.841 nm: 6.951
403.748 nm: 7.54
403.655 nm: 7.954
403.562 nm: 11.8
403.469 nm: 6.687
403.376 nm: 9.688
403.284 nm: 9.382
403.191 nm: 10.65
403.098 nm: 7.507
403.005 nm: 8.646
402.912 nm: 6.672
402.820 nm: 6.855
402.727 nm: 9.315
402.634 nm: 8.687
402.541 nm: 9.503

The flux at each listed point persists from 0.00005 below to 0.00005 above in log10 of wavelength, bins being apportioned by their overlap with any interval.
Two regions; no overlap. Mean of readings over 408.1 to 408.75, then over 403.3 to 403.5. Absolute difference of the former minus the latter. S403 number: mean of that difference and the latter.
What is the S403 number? 4.58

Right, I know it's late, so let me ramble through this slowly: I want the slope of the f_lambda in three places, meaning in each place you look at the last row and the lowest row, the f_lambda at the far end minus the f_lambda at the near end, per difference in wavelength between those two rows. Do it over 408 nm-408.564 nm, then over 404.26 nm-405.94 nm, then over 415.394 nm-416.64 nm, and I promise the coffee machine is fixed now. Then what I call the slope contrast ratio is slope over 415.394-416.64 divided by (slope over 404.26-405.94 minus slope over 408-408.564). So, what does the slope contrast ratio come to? -2.2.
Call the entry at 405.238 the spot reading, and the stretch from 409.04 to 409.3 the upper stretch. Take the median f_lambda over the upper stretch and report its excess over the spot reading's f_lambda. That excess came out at -0.9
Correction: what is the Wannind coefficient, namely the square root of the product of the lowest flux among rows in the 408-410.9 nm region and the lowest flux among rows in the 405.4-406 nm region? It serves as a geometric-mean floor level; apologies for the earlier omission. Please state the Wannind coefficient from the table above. 7.0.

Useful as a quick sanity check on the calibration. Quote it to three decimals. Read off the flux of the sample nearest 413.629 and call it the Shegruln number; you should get 10.170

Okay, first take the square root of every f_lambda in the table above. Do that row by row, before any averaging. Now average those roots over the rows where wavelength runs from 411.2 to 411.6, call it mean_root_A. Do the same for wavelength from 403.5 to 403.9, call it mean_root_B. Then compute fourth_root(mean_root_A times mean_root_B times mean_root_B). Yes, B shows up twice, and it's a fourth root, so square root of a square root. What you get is 2.21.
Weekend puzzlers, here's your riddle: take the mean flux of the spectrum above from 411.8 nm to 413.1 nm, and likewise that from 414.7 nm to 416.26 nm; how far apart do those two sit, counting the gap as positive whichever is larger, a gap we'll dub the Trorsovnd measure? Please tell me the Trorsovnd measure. 1.2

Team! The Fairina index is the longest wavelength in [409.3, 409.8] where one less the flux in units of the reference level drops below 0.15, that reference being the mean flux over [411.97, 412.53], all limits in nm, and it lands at 409.648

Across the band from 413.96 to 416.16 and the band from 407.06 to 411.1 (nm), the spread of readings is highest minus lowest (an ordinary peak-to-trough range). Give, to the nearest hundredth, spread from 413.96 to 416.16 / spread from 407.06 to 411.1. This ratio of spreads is 0.97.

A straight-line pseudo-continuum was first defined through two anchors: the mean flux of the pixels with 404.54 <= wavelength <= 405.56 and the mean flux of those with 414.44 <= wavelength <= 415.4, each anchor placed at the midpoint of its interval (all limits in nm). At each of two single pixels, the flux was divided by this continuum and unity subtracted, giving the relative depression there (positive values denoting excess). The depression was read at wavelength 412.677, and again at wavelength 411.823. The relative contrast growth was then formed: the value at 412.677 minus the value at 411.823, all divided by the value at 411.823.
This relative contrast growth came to -3.0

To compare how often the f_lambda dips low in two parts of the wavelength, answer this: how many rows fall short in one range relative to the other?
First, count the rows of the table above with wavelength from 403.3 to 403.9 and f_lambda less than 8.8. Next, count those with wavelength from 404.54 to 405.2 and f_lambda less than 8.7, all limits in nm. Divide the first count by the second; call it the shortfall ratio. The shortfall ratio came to 1.33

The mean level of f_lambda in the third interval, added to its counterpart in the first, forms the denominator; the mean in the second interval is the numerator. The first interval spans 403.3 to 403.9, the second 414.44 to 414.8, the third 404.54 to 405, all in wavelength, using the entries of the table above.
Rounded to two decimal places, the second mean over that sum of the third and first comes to 0.67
